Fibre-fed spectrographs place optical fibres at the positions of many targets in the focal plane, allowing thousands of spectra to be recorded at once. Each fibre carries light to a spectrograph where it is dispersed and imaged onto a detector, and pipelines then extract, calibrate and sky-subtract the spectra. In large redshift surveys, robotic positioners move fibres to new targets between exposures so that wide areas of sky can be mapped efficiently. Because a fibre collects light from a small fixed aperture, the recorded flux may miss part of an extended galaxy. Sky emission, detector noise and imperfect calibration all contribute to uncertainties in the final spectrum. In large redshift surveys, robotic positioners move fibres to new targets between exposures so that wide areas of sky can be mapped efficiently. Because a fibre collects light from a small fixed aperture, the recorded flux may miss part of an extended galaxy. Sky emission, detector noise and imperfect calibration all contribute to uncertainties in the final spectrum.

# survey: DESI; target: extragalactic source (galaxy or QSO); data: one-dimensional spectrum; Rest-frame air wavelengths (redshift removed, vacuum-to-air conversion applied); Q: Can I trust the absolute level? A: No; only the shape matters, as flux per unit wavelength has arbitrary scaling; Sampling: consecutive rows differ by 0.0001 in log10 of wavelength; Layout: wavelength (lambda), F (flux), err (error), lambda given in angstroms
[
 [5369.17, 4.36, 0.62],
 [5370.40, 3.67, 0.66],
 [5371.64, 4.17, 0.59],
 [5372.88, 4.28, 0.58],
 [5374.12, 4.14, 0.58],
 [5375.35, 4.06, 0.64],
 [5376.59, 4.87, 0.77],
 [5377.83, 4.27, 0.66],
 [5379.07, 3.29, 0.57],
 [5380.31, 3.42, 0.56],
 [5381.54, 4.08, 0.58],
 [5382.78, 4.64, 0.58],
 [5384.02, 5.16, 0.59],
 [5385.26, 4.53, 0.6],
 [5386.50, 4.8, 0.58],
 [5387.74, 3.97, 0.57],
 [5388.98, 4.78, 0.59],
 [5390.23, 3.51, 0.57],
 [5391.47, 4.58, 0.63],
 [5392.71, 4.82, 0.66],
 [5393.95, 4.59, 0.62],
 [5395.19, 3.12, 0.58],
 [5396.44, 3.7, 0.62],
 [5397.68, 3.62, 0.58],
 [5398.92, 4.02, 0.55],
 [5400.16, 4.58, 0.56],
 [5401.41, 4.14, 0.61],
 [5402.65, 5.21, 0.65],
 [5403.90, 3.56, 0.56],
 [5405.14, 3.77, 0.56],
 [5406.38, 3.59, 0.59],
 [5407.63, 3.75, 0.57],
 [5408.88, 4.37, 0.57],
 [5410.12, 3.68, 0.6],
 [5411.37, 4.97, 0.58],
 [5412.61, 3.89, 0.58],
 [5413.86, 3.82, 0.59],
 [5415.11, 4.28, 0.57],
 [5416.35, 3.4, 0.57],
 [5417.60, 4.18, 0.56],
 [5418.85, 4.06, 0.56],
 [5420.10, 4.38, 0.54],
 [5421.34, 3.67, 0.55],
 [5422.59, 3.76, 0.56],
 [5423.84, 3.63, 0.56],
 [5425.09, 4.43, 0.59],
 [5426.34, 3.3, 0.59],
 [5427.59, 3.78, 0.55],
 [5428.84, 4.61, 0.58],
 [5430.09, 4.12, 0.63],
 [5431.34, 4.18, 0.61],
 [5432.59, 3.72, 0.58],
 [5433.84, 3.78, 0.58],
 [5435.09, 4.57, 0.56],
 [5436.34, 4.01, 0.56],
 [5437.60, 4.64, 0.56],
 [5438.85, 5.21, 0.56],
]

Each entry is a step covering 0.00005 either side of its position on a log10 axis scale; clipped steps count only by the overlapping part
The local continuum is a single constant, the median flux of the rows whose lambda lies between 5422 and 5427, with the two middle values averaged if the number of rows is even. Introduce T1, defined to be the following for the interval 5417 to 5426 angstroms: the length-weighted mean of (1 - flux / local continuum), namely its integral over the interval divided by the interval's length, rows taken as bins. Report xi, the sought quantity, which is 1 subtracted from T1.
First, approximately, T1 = -0.081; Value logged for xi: -1.08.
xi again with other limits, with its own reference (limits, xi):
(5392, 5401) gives -1.10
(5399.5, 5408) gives -1.11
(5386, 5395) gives -1.18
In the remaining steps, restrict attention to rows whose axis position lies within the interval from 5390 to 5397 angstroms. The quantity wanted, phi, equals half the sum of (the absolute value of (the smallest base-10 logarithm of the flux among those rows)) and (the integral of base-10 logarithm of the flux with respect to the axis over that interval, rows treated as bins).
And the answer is 2.37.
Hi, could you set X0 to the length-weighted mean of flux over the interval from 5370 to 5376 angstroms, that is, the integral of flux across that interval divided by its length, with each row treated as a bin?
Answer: 4.08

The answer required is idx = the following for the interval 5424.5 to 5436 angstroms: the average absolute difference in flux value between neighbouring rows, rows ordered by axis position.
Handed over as 0.54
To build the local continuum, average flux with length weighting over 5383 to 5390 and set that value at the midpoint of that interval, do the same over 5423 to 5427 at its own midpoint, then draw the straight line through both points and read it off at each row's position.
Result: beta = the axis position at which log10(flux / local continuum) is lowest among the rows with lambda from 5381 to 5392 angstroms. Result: 5390.23 angstroms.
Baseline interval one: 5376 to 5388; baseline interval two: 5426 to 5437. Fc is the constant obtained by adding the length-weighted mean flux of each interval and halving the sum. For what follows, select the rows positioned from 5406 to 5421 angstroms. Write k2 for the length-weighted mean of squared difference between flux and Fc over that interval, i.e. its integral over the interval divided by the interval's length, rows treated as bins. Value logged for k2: 0.19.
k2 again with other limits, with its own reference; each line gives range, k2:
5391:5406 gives 0.35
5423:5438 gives 0.18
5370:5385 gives 0.27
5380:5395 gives 0.34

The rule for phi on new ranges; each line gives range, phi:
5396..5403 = 2.45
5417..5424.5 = 2.51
